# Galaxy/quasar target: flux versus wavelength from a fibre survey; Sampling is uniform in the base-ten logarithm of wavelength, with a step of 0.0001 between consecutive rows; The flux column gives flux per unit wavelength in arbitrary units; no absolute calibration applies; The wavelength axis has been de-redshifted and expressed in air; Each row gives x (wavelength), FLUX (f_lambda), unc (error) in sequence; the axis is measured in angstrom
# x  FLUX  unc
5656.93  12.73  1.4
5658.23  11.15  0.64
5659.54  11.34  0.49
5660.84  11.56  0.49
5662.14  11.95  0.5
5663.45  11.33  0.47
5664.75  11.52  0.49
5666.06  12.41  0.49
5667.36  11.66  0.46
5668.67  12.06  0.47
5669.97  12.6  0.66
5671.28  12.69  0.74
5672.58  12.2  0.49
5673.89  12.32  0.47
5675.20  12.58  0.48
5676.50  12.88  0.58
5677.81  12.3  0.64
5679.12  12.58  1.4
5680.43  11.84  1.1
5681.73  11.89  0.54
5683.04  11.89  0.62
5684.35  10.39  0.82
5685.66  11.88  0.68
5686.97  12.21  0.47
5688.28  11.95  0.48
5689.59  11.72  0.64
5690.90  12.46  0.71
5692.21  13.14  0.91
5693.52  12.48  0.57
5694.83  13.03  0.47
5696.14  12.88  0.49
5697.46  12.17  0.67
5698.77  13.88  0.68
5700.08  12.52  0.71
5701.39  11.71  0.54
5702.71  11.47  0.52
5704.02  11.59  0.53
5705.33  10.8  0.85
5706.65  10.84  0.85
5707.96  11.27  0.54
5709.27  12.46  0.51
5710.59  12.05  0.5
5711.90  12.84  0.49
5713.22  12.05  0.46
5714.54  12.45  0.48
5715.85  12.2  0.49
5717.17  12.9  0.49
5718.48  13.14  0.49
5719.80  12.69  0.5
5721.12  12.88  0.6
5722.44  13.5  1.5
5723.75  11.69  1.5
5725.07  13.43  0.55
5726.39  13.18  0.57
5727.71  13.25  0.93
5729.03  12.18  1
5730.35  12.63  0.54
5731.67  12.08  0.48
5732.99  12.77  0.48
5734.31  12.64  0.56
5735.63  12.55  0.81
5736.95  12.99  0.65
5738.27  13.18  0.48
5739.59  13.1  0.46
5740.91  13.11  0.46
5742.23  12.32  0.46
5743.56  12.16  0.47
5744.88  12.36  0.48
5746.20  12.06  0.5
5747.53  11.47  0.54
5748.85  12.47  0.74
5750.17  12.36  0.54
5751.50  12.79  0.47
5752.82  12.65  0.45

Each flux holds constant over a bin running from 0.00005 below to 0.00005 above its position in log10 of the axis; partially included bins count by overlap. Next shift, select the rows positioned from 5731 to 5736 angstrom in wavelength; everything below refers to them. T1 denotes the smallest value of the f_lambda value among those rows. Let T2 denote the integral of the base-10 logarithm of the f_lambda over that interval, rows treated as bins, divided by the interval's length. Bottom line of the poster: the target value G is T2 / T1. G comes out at 0.0908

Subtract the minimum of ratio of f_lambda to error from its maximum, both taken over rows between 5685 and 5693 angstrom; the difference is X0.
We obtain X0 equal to 12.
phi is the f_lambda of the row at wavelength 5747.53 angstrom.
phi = 11.47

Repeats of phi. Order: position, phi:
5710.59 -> 12.05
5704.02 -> 11.59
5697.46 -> 12.17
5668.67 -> 12.06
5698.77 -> 13.88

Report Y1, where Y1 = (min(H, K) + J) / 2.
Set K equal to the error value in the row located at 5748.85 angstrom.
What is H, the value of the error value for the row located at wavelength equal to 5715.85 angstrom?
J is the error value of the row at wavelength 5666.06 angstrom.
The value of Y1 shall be 0.49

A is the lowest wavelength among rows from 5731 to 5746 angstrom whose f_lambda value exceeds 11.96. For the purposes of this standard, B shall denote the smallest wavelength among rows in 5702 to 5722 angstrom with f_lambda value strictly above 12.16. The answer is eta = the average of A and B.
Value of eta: 5720.5 angstrom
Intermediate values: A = 5731.67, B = 5709.27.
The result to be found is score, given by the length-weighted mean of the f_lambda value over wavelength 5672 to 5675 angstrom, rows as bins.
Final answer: 12.3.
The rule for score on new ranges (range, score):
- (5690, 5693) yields 12.7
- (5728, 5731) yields 12.5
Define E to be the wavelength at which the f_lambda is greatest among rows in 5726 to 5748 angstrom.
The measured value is 5727.71 angstrom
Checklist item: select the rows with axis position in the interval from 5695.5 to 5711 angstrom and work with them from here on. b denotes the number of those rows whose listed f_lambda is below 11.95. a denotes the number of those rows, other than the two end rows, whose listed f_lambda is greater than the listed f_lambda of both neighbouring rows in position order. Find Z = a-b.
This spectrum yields -3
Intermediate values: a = 3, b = 6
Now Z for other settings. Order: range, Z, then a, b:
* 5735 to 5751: 3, 4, 1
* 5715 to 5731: 3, 4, 1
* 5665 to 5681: 1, 3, 2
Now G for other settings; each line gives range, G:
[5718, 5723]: 0.0877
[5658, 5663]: 0.0951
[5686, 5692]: 0.0925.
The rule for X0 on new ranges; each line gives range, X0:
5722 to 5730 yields 17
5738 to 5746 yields 3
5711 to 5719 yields 2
